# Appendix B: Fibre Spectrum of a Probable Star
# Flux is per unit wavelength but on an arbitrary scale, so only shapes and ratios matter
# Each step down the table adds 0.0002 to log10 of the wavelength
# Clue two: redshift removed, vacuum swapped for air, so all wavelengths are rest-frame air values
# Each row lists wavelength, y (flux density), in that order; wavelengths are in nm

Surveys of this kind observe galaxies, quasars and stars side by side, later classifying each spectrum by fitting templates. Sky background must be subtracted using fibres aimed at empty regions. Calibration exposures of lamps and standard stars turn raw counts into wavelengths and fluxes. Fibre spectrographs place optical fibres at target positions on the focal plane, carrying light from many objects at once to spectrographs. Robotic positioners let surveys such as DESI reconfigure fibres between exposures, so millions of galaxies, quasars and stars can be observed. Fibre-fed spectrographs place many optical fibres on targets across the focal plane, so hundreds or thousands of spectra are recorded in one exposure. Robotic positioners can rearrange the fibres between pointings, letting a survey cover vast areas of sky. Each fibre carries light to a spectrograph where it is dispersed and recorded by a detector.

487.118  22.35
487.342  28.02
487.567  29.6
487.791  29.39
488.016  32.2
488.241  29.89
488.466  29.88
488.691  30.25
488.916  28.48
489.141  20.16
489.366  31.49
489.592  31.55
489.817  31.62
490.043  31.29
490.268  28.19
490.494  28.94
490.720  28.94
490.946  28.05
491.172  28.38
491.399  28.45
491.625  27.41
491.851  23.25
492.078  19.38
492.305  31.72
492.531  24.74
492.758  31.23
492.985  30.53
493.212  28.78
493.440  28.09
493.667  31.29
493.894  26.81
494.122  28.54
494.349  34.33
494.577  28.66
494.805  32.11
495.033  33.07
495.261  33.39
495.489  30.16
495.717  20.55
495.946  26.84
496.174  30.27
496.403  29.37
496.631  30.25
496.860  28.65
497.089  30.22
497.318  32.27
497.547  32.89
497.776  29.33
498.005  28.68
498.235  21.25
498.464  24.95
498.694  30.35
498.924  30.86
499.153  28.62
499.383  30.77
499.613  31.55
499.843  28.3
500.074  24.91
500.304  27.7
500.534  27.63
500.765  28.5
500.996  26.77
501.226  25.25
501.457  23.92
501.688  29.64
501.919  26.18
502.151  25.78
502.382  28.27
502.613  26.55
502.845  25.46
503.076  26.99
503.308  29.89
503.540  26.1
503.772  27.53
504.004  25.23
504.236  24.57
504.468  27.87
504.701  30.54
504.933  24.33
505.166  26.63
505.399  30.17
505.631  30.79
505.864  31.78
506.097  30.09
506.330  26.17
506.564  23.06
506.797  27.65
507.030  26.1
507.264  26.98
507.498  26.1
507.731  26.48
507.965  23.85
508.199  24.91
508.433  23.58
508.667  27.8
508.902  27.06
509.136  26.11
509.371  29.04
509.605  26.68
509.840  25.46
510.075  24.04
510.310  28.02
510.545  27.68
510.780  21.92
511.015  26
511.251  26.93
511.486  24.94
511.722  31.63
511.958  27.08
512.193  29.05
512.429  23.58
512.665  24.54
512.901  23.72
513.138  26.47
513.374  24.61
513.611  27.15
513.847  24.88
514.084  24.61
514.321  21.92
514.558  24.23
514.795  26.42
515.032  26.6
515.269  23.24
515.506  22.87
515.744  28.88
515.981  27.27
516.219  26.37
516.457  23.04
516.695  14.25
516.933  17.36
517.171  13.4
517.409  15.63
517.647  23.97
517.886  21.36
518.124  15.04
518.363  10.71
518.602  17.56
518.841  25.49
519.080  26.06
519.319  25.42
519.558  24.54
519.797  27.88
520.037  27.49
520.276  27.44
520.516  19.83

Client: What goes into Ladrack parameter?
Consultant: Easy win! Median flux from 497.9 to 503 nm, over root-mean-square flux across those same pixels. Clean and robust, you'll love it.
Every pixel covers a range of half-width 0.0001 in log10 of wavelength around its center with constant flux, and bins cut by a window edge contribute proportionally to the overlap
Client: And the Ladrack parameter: 1.01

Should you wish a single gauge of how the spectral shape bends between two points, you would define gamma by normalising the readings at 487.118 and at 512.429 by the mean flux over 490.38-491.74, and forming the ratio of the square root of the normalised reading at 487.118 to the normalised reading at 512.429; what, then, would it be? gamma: 1.07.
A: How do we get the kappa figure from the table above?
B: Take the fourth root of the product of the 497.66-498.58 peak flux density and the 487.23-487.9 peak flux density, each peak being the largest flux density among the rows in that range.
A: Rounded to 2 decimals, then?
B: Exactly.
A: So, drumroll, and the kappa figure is 5.43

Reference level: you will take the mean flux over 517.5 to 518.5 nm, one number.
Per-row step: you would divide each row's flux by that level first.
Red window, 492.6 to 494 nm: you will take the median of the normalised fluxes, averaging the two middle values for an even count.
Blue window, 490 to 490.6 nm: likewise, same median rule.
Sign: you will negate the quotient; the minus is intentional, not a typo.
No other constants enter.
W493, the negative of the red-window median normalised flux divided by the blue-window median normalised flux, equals -1.02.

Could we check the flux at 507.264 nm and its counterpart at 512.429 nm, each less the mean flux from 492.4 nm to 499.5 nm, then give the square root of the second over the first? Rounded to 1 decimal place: 1.6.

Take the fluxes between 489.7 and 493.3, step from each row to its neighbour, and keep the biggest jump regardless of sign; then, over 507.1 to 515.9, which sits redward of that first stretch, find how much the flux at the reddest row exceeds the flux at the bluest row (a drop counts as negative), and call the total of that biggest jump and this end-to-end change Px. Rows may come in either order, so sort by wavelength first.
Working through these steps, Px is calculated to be 14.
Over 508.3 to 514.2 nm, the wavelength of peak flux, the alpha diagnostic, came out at 511.722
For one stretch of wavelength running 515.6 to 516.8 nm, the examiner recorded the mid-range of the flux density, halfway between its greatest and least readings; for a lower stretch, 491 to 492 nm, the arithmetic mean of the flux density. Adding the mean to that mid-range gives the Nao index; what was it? 48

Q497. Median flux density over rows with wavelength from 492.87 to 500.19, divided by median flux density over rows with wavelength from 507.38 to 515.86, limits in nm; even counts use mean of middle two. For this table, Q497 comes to 1.14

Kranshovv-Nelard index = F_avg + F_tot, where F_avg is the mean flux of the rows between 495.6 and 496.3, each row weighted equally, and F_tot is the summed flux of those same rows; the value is 104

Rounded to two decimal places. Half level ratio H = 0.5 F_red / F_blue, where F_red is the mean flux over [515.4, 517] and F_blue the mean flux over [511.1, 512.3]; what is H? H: 0.41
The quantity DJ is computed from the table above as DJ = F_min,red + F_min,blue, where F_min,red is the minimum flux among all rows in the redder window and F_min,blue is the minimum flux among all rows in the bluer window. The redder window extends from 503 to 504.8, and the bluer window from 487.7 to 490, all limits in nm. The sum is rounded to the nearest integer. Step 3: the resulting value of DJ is 45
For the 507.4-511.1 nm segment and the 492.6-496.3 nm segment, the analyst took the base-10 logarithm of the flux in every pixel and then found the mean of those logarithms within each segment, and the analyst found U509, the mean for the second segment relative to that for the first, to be 1.04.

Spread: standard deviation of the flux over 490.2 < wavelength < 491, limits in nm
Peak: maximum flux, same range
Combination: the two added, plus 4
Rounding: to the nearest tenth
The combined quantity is 33.4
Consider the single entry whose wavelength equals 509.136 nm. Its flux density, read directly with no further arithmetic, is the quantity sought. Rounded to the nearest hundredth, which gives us 26.11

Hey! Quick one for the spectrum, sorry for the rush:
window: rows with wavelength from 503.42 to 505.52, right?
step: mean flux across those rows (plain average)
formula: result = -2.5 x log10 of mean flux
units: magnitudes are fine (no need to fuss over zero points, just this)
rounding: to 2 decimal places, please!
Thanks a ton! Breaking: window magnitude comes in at -3.58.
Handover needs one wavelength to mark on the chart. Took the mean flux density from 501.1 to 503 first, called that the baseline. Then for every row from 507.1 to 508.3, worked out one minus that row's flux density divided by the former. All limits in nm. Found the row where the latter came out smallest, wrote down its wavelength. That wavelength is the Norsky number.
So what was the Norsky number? 507.264 nm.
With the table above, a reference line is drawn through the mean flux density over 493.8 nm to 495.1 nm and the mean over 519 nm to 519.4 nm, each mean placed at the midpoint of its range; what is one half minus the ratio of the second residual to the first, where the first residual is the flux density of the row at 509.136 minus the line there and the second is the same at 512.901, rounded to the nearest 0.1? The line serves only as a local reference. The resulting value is -1.5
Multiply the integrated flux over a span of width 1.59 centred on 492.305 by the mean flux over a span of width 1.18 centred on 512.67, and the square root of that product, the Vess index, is 33.0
